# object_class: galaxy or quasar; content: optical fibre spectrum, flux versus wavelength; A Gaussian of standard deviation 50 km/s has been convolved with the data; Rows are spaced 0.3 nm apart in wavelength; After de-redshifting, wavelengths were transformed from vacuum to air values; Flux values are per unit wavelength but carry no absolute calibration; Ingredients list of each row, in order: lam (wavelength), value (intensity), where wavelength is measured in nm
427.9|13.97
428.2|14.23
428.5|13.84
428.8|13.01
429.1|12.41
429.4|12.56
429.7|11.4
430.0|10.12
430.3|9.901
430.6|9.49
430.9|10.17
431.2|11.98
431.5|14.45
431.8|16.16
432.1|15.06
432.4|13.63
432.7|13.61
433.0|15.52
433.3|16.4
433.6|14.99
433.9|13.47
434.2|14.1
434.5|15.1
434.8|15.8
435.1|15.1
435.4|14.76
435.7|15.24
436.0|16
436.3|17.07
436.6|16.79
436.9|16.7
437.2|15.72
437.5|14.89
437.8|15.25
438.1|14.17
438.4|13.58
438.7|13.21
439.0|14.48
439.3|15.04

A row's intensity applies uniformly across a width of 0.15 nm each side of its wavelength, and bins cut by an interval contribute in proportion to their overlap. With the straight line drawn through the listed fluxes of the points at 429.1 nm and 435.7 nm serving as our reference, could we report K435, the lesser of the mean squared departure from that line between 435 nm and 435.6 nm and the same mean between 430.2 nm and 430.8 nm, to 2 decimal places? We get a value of 0.07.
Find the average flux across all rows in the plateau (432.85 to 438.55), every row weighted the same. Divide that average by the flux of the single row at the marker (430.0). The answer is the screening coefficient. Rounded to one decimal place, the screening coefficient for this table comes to 1.5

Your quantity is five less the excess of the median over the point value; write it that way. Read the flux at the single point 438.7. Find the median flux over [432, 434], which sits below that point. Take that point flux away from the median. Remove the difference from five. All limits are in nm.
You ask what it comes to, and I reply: 3.2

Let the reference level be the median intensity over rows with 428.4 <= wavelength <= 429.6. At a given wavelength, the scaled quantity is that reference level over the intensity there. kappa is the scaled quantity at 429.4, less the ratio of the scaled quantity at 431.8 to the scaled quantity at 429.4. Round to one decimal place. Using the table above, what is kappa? 0.2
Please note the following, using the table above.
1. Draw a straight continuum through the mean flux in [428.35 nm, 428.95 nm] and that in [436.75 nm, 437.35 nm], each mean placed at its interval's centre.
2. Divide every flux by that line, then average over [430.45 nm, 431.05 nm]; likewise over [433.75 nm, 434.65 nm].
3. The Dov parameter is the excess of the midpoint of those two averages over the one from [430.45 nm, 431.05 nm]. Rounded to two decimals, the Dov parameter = 0.12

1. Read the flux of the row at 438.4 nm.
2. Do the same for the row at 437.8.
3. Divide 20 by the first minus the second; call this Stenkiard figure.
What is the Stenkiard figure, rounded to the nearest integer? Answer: -12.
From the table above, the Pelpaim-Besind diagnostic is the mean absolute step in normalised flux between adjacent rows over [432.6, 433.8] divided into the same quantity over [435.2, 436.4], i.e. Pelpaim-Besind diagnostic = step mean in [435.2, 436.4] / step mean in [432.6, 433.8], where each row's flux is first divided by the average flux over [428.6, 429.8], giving 0.55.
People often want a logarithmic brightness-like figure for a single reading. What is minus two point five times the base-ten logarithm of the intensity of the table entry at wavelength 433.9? -2.82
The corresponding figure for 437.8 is -2.96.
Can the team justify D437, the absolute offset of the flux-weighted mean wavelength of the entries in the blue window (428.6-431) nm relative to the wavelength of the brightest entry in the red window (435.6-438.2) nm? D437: 6.52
